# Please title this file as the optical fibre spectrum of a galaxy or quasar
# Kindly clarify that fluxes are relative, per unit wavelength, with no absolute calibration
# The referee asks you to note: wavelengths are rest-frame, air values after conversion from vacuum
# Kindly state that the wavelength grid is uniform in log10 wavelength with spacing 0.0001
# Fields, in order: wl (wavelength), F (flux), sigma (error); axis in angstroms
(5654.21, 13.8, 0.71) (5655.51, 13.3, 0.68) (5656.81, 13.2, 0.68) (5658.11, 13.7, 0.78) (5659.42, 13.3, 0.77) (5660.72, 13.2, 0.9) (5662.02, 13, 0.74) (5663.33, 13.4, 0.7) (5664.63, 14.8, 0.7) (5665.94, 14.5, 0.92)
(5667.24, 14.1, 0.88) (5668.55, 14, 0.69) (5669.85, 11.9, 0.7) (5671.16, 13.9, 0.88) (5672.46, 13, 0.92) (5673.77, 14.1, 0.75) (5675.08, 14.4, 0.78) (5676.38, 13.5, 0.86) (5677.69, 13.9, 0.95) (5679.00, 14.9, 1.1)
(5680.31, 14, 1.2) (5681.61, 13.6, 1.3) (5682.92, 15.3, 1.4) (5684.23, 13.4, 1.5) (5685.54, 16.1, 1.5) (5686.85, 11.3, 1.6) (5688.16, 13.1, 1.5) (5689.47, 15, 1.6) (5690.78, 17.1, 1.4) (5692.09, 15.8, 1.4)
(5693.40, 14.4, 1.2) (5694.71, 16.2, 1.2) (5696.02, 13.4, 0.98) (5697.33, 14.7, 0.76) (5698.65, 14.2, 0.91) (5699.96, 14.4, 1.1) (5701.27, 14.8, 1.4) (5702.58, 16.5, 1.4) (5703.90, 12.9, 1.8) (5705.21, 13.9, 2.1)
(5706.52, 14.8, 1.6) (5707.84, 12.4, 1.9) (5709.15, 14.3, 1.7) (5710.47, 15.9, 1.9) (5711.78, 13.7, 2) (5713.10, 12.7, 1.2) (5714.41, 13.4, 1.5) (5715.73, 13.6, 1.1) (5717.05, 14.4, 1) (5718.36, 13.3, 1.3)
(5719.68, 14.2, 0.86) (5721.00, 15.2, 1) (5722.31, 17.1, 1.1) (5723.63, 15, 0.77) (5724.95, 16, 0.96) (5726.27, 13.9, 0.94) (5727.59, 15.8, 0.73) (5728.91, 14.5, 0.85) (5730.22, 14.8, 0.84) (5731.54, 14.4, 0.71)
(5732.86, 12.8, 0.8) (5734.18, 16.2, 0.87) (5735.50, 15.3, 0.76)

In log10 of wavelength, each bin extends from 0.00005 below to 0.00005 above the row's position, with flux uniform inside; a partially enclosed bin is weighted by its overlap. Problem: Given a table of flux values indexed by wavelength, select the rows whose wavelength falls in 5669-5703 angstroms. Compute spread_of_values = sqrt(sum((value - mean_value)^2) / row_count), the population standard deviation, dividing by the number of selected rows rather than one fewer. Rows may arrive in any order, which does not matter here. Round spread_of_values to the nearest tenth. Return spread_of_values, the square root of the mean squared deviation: 1.3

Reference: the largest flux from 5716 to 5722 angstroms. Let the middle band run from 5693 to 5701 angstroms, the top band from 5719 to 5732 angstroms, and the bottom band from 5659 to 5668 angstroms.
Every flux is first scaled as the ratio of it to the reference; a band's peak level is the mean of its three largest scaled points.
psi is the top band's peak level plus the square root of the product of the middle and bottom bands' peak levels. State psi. 2.04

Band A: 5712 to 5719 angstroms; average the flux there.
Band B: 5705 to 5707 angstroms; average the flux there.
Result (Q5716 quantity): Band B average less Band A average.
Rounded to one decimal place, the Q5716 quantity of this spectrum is 0.9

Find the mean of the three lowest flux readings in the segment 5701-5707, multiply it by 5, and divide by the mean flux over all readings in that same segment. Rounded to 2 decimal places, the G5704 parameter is 4.76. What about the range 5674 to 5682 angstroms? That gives 4.86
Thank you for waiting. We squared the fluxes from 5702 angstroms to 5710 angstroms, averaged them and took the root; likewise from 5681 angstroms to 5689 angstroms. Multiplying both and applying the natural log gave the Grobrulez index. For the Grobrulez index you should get 5.28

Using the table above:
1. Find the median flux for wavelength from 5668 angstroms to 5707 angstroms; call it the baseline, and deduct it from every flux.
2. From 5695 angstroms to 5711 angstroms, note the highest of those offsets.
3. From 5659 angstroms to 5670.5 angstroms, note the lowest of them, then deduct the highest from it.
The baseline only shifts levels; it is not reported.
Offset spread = -4.6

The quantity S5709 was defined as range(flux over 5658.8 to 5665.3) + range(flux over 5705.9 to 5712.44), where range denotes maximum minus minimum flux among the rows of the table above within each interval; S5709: 5.3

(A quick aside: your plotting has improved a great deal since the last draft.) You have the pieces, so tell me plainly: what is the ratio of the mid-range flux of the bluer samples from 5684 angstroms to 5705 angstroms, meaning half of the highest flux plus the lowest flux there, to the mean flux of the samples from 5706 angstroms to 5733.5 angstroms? 0.99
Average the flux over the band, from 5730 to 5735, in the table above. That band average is 14.6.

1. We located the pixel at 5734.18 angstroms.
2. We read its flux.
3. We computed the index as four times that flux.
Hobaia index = 64.8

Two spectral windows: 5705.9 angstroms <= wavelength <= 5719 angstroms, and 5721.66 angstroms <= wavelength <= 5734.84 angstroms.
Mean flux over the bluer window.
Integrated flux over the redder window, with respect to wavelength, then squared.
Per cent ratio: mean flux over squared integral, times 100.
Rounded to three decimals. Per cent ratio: 0.035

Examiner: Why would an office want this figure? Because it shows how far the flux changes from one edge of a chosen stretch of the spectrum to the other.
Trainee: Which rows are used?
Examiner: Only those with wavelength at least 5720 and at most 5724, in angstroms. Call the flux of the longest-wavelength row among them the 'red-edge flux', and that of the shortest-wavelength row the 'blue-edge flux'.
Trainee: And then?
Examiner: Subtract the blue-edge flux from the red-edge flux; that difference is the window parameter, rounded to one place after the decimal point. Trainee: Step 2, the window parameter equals -0.2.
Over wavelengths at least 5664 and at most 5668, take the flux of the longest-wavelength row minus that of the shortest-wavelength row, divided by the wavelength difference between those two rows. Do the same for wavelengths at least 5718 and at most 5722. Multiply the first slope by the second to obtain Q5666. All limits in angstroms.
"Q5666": -0.19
